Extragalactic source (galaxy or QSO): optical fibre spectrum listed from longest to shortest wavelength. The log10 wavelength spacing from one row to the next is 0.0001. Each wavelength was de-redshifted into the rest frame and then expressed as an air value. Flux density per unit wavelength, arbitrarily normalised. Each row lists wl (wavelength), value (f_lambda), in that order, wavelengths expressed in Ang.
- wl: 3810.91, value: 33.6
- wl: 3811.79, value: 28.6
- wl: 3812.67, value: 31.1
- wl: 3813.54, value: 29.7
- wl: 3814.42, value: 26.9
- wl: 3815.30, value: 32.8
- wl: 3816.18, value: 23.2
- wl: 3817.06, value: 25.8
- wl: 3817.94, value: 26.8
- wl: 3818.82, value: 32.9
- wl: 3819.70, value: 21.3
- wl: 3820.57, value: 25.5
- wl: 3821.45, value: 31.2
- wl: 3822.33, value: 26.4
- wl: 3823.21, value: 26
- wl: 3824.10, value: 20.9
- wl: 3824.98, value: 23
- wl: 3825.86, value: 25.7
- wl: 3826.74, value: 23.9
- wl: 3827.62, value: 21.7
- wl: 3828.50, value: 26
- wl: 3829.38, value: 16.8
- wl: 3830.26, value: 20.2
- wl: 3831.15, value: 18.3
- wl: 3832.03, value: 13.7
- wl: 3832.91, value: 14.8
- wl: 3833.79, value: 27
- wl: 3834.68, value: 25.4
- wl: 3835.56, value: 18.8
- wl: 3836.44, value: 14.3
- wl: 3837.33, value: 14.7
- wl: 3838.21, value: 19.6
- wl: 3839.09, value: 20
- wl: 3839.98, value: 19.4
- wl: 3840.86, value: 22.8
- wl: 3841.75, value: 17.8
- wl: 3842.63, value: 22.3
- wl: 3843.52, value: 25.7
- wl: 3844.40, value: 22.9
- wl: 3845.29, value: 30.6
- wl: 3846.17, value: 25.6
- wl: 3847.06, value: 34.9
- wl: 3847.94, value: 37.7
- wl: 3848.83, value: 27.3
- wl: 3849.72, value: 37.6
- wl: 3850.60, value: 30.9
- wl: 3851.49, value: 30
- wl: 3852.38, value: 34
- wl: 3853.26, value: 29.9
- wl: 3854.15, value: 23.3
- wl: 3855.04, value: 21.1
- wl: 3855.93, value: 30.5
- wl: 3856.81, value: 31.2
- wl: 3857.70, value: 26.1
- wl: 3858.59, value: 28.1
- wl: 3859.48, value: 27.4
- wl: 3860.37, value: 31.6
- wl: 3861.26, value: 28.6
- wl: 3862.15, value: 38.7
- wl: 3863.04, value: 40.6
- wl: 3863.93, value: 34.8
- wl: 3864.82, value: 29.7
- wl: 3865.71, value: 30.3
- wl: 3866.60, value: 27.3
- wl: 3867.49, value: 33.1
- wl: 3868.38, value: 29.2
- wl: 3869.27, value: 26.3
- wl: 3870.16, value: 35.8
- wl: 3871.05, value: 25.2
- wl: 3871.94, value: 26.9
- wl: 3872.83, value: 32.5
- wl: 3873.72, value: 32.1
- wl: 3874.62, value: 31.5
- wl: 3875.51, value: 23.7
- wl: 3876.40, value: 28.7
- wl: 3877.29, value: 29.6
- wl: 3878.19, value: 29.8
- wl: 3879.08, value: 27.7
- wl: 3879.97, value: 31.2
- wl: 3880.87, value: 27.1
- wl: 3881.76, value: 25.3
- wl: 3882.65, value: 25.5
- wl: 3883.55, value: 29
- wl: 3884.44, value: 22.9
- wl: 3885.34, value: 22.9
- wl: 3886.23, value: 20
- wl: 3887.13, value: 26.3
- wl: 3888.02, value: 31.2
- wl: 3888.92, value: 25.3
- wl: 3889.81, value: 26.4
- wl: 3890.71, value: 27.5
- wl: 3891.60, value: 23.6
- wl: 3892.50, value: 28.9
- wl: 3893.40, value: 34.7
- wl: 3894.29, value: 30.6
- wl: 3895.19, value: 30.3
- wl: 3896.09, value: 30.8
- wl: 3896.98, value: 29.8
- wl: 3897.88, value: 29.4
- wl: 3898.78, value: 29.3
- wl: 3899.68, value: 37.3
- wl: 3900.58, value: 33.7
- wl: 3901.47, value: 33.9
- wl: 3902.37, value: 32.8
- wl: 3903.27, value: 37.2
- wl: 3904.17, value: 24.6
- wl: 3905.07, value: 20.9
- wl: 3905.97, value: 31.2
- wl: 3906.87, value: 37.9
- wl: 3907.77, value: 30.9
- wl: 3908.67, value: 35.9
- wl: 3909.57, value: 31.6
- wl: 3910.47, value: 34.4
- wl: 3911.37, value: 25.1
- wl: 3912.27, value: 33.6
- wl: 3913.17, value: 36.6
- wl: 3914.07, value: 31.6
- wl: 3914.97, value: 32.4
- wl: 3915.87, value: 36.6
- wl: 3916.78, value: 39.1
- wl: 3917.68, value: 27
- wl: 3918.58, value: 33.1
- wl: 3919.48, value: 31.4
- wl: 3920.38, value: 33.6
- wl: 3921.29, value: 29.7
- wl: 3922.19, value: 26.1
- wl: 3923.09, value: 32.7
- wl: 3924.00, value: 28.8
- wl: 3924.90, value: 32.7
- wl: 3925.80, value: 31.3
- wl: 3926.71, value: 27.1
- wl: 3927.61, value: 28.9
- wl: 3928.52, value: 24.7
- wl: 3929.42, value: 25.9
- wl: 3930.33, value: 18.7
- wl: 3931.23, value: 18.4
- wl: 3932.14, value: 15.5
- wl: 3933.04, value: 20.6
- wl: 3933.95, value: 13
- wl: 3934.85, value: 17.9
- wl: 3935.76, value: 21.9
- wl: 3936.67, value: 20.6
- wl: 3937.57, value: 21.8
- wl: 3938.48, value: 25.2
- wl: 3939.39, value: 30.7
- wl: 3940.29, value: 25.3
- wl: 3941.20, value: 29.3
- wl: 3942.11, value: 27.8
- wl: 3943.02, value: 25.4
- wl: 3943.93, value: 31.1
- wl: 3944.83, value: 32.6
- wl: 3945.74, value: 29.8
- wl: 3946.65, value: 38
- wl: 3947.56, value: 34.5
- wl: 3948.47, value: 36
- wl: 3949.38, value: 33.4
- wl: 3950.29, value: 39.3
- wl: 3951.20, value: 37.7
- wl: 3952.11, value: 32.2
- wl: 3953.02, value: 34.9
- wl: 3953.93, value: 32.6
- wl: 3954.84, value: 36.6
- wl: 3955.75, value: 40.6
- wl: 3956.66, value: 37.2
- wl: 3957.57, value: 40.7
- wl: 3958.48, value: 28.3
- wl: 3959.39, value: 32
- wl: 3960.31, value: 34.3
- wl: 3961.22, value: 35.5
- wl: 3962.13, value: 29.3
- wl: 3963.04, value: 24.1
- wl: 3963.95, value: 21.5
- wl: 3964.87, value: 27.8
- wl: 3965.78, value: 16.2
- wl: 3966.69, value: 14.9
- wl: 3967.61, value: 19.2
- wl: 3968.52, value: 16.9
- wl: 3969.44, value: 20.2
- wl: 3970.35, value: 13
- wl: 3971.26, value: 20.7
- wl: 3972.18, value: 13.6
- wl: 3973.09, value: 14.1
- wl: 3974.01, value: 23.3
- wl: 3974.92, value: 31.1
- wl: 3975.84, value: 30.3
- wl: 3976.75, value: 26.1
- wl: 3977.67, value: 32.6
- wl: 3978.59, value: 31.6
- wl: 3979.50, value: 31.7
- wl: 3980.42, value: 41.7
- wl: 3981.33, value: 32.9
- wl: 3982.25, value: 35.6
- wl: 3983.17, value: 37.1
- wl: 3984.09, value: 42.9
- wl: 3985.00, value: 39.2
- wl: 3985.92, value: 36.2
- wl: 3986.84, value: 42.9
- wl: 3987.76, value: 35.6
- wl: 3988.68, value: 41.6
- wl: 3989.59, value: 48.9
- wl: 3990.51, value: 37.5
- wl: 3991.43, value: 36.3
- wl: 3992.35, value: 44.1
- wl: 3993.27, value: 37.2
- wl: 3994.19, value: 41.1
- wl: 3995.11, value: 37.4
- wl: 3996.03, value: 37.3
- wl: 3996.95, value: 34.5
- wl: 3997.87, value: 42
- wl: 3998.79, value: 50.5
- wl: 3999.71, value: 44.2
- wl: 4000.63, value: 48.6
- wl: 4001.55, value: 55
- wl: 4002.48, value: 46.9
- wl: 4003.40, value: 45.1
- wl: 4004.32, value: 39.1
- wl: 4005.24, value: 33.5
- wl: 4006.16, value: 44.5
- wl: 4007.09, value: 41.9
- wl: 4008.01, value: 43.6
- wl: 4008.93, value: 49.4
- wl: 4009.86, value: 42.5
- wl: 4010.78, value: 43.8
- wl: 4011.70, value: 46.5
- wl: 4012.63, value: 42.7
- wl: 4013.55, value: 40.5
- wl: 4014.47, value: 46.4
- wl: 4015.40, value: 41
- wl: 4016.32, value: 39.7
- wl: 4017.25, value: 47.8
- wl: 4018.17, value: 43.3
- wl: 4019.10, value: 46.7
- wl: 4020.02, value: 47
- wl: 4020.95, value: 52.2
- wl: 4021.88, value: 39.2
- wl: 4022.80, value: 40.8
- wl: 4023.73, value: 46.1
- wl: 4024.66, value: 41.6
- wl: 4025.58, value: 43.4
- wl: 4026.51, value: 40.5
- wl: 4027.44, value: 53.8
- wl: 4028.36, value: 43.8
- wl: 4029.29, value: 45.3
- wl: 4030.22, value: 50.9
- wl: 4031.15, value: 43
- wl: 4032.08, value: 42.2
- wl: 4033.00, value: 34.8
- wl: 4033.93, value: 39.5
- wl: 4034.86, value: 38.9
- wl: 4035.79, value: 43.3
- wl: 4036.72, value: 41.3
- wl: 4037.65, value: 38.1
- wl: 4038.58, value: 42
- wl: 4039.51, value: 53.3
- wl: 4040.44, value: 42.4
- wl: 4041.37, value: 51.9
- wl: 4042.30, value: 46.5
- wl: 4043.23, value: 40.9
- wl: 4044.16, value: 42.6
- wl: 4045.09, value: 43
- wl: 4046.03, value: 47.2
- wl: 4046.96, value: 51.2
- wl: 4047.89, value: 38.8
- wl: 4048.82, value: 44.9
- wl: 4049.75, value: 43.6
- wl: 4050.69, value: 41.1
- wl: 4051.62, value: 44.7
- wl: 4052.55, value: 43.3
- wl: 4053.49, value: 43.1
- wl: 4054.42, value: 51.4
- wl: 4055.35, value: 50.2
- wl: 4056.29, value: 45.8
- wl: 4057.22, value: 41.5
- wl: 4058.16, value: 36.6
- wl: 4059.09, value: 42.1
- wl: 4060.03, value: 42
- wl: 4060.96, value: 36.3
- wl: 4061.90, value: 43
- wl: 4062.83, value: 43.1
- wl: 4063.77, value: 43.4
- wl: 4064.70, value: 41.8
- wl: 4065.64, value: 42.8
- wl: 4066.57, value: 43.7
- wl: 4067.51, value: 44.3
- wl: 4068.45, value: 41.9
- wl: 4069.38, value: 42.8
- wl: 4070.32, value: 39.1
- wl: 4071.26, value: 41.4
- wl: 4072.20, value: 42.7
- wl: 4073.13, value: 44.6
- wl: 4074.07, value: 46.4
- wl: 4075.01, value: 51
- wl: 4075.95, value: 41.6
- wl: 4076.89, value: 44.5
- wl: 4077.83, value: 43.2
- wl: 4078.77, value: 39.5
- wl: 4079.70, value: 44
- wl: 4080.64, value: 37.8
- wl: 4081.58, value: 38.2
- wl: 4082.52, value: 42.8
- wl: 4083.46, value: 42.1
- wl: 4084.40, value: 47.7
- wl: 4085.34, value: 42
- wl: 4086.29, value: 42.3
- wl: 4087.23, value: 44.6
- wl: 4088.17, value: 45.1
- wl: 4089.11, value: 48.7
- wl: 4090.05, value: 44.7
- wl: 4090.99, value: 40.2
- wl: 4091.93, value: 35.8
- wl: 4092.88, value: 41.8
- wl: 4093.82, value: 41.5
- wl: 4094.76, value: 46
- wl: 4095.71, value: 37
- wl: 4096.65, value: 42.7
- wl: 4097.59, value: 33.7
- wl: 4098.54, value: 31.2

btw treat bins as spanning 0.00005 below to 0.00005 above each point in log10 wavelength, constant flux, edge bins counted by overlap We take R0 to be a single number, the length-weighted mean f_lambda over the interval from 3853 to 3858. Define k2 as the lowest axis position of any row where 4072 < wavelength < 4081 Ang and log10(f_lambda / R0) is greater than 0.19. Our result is 4072.20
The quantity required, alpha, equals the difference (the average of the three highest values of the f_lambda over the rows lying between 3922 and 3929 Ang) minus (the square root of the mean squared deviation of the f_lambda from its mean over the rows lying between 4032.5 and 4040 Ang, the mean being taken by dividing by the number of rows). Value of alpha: 27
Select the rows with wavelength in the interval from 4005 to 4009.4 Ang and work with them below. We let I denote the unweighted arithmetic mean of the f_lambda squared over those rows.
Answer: 1840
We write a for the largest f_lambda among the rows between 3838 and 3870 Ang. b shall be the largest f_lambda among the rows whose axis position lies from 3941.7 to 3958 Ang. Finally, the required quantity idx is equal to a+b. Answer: 81.3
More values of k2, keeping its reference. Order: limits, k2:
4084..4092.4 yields 4084.40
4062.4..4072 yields 4062.83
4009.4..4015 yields 4009.86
